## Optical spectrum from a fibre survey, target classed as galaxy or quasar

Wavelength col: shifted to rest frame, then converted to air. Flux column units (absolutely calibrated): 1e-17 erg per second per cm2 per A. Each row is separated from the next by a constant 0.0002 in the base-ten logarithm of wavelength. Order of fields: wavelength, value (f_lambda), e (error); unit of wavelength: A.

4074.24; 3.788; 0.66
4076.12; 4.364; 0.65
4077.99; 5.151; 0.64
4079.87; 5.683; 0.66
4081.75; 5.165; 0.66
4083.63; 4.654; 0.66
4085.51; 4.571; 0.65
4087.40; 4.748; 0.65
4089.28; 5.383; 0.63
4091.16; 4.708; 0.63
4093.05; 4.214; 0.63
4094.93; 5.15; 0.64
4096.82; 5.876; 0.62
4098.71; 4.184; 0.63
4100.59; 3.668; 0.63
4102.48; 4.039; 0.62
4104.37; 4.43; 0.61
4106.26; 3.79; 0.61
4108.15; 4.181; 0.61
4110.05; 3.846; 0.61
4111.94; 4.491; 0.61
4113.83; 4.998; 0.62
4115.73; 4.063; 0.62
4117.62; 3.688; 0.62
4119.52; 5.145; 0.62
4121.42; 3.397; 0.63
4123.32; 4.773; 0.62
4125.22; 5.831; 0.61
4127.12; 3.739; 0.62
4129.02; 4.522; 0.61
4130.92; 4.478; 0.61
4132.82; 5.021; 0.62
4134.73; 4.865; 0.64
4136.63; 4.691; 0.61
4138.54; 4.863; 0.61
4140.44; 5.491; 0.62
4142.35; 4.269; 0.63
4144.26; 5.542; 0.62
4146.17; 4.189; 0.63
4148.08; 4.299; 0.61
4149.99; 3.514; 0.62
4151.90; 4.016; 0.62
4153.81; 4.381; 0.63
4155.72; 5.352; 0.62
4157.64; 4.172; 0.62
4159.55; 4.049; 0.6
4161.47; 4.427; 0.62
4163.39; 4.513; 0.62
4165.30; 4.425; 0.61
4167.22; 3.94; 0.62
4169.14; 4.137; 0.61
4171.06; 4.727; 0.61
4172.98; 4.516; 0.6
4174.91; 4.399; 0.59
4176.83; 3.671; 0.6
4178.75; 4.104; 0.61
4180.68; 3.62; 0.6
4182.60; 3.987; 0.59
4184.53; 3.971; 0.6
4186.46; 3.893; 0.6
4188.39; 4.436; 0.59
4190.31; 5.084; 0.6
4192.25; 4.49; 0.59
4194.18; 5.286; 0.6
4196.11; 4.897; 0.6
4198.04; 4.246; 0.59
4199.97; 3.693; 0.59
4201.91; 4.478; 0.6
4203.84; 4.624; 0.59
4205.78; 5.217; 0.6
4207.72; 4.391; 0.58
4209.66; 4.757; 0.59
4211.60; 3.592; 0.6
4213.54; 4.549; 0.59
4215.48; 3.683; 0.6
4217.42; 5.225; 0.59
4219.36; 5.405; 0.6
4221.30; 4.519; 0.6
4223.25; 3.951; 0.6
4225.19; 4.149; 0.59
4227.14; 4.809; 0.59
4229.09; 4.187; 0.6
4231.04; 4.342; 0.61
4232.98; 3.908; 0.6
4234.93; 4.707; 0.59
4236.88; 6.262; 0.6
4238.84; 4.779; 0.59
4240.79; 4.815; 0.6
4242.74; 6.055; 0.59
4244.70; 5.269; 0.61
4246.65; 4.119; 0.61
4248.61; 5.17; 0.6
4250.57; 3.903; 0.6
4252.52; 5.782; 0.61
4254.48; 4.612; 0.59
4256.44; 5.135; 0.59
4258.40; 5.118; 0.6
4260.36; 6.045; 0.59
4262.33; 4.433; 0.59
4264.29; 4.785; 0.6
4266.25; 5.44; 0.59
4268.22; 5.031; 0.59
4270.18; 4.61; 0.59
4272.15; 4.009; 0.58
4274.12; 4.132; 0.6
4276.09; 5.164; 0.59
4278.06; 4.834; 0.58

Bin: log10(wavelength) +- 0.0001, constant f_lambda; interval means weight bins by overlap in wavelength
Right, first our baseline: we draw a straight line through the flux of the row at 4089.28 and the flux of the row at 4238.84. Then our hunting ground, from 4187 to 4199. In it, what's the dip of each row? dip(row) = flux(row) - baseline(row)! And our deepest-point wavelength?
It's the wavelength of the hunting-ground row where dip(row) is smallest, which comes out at 4198.04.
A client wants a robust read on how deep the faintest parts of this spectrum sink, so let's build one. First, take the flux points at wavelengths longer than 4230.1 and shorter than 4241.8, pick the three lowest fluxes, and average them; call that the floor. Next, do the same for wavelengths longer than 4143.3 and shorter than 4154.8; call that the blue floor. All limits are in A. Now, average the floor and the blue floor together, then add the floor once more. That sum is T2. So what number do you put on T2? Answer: 8.4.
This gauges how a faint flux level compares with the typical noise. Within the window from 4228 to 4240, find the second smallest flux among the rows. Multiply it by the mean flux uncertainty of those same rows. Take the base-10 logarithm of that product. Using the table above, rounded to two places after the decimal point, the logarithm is 0.40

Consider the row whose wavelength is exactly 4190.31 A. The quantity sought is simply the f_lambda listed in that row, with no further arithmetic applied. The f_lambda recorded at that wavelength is 5.084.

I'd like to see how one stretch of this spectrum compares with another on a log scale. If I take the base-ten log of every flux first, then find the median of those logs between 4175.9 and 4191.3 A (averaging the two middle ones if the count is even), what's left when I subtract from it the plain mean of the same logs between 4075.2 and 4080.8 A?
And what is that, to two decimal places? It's -0.10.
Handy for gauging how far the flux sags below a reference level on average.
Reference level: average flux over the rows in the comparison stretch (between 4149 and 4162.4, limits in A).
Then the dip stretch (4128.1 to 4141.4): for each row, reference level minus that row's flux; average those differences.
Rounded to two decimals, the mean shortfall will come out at -0.57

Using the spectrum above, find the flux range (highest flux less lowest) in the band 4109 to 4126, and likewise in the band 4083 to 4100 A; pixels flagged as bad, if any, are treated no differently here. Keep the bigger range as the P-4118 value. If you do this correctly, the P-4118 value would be 2.43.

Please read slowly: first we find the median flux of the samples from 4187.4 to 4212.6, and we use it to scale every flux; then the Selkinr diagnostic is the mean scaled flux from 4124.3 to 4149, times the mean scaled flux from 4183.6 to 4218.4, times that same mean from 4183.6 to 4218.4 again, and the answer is 1.05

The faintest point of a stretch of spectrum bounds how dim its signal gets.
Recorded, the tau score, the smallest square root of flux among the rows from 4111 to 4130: 1.84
